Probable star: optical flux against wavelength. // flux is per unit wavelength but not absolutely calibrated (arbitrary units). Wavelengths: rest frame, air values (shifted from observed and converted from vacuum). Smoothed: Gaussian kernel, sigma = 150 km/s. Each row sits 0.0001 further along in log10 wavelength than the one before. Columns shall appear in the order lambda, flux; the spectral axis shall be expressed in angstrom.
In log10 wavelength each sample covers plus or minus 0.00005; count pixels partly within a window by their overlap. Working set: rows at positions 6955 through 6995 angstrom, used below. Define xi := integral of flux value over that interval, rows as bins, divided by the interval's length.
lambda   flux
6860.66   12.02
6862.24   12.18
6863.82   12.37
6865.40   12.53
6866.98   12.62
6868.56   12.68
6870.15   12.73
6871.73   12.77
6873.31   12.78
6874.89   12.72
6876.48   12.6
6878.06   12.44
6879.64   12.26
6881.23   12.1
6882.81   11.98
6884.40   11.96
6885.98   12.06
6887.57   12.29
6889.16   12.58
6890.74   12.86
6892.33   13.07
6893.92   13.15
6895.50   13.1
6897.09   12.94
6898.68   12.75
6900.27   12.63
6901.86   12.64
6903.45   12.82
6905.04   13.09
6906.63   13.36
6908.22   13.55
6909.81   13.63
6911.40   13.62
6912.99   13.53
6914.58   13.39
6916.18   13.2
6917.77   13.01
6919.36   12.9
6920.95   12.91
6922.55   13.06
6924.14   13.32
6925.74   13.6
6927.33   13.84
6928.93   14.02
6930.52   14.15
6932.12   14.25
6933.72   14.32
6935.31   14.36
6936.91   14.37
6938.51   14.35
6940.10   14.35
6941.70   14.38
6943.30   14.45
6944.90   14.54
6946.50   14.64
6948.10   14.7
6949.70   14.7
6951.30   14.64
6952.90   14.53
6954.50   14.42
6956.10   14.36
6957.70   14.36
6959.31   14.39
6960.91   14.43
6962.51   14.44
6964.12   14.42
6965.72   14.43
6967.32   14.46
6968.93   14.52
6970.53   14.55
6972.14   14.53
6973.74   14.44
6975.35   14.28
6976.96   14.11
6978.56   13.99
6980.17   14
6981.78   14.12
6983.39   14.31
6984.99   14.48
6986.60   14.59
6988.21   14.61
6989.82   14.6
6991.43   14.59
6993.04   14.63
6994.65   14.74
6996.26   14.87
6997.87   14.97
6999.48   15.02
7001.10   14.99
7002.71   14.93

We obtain 14.4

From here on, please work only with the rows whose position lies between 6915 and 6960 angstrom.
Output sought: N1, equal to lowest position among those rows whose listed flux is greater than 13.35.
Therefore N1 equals 6925.74 angstrom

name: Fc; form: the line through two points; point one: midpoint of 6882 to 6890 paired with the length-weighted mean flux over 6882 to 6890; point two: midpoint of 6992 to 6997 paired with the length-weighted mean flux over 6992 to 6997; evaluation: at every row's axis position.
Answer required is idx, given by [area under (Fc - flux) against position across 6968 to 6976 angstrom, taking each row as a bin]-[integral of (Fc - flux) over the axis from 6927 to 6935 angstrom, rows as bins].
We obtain 5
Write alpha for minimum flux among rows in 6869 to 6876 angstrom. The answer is 12.72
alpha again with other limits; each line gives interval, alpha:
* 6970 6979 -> 13.99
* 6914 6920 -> 12.9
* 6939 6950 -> 14.35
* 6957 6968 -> 14.36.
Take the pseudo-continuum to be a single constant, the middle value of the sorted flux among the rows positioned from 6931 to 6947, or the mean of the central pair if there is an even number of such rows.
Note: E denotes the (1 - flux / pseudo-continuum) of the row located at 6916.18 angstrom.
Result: 0.08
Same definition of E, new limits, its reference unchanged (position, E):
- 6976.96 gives 0.02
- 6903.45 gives 0.11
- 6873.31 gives 0.11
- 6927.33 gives 0.04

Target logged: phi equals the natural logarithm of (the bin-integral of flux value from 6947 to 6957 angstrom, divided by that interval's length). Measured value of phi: 2.68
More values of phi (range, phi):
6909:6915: 2.61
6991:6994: 2.68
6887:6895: 2.55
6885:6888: 2.50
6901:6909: 2.57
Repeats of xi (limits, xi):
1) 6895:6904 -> 12.8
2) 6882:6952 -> 13.5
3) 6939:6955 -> 14.5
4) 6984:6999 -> 14.7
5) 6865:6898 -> 12.6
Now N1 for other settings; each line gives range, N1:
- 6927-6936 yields 6927.33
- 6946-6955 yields 6946.50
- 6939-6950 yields 6940.10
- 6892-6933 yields 6906.63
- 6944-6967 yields 6944.90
